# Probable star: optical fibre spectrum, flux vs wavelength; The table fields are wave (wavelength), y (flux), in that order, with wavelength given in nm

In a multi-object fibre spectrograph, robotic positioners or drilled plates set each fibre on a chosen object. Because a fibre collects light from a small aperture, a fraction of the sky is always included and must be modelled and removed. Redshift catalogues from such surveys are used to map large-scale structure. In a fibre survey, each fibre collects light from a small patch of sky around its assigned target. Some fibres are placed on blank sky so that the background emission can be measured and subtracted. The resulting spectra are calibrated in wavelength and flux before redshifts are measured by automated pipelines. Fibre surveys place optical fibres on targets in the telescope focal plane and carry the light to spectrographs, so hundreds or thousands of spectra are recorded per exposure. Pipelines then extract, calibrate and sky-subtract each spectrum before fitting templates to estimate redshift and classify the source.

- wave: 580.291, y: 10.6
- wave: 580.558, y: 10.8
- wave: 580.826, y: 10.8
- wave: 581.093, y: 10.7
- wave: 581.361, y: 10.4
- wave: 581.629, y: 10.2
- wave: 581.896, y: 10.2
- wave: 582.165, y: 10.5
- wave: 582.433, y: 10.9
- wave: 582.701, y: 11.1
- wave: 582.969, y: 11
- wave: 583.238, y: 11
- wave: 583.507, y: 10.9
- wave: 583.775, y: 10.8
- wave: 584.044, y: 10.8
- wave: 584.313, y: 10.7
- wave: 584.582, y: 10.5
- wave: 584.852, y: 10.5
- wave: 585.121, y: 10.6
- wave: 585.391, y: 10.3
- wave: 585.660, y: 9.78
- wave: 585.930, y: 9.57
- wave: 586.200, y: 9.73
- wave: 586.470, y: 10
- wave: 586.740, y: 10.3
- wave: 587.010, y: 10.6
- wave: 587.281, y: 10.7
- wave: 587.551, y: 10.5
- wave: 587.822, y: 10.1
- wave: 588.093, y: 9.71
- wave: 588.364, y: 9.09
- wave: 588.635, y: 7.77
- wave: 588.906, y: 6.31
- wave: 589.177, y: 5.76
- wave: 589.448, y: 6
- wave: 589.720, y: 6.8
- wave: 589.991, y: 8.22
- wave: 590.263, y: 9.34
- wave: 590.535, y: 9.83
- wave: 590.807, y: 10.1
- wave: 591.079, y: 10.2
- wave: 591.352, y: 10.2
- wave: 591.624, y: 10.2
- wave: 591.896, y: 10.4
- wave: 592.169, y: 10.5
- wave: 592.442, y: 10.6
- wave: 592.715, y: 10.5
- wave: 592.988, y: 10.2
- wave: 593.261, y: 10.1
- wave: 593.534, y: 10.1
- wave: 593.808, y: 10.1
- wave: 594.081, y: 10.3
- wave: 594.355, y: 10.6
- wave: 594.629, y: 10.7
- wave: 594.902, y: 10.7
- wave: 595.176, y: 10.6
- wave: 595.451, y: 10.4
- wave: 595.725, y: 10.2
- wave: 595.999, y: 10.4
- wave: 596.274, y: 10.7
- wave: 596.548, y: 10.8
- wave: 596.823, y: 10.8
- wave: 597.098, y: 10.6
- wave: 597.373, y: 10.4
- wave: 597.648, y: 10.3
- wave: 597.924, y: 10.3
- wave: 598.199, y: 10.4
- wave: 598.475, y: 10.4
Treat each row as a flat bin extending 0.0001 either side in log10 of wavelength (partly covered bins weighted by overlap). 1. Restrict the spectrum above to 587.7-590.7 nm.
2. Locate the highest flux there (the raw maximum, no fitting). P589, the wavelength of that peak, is 587.822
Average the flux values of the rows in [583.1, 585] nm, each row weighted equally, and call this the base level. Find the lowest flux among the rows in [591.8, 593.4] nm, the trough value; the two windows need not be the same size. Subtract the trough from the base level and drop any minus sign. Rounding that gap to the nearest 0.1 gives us 0.6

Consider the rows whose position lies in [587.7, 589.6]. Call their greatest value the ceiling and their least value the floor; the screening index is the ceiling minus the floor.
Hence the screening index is 4.3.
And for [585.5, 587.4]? 1.1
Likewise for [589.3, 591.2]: 4.2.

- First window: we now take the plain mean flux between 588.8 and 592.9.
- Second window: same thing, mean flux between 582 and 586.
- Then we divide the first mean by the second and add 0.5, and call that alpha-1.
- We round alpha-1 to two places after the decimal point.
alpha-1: 1.35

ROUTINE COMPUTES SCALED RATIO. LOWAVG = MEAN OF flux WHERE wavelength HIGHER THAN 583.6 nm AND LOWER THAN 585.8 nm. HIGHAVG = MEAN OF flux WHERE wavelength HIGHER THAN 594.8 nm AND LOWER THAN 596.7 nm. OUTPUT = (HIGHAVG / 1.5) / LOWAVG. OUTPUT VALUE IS 0.67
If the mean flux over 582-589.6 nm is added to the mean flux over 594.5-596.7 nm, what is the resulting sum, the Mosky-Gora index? 20.4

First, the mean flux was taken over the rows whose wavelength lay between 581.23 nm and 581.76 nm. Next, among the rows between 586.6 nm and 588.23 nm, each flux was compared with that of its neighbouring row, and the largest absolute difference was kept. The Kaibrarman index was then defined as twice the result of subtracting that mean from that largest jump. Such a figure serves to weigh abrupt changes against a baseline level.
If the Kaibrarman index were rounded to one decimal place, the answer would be -19.8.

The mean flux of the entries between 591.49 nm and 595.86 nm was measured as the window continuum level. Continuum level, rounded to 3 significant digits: 10.4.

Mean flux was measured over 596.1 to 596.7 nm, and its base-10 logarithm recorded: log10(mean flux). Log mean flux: 1.03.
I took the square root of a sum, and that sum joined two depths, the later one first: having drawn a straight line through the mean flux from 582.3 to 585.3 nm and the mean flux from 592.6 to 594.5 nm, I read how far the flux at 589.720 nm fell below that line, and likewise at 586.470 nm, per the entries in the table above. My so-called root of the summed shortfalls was 2.1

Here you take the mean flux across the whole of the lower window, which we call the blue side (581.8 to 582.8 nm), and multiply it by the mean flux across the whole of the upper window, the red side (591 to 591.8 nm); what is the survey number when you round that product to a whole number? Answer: 109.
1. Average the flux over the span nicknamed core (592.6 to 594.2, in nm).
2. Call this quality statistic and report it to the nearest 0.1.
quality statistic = 10.2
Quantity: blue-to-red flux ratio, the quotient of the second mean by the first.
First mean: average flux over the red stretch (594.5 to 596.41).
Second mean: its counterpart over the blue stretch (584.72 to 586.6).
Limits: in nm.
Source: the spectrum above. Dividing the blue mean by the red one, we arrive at 0.956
